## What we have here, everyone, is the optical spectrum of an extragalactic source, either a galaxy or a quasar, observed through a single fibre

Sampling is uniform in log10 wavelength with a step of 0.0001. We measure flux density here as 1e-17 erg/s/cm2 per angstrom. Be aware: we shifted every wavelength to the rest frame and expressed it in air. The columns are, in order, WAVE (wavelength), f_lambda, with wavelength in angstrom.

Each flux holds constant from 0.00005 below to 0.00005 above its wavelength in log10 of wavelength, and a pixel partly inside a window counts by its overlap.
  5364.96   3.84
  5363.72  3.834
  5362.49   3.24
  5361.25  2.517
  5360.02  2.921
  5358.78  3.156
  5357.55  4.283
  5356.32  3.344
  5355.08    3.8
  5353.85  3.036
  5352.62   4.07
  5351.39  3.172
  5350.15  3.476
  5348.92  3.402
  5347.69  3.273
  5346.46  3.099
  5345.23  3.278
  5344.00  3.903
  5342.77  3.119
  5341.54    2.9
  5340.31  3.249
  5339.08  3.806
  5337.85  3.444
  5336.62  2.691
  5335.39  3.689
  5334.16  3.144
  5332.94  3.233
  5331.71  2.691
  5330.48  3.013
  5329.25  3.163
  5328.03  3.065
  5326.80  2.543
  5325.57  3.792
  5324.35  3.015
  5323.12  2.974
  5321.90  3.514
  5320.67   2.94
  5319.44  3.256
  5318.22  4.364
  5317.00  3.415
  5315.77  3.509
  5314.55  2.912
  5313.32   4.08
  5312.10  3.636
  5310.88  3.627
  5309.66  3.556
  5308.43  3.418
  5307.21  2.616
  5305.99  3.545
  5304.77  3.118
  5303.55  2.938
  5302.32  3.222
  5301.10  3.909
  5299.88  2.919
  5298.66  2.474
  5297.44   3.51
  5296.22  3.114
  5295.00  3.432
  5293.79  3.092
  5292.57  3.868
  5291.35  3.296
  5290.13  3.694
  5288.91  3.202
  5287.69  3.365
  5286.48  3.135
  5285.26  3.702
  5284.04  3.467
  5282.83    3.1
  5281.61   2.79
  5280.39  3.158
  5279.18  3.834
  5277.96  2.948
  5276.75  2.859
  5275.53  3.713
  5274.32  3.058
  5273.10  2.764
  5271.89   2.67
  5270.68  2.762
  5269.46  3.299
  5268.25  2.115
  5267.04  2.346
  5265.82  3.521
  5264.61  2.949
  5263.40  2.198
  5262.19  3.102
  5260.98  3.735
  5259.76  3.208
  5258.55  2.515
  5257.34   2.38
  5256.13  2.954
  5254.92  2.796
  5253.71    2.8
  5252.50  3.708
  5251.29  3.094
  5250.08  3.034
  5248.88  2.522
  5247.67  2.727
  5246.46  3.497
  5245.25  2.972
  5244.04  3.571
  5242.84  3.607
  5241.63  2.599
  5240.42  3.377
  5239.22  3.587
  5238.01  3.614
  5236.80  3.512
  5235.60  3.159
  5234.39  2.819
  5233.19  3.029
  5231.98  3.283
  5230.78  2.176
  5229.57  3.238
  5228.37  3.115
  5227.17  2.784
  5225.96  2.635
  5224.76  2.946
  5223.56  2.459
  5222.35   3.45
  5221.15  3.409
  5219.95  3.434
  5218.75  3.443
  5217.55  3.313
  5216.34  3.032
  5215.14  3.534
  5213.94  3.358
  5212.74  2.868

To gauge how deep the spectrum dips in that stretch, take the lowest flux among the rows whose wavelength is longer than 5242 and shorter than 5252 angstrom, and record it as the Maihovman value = 2.522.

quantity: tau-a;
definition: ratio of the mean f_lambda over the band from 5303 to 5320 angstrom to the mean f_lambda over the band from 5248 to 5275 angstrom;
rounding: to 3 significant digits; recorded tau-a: 1.19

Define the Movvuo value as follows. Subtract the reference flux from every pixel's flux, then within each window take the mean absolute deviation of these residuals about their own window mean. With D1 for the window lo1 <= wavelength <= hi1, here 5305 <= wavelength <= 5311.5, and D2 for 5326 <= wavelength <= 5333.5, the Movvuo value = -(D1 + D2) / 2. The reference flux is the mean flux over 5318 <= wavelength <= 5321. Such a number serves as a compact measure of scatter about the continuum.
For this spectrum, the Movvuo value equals -0.259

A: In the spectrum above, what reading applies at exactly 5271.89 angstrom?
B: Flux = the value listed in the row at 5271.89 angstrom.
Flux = 2.67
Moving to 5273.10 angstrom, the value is 2.764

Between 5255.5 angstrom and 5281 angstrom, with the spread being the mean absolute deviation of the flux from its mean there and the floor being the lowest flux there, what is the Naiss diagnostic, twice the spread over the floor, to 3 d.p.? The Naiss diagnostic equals 0.362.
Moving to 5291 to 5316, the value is 0.272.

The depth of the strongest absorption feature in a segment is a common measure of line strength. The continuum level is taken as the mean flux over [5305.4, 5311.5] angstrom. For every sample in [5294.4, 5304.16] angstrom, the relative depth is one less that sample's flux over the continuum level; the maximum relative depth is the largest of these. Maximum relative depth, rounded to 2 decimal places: 0.26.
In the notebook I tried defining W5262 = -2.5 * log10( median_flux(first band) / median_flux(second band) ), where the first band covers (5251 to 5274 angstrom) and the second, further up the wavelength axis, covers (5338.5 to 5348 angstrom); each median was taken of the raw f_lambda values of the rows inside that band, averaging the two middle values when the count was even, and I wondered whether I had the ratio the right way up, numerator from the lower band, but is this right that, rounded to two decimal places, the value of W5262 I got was 0.17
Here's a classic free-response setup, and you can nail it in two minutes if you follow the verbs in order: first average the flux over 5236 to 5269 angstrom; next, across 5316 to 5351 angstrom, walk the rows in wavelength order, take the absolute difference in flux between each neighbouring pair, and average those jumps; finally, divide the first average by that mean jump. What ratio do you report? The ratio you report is 6.30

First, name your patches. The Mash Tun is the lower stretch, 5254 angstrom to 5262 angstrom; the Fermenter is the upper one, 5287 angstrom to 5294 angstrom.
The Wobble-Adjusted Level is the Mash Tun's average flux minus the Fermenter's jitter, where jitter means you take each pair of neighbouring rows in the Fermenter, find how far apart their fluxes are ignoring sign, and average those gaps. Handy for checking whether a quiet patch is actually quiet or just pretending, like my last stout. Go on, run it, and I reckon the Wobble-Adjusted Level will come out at 2.45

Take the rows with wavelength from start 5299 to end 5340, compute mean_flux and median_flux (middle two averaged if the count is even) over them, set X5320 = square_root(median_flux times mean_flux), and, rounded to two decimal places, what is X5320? 3.26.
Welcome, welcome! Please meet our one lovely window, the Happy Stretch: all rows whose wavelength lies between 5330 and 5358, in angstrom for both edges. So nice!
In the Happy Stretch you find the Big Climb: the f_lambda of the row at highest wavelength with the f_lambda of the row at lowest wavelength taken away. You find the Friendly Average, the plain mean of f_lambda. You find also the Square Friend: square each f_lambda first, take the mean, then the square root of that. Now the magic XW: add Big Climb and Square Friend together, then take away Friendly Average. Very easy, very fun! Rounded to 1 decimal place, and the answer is 1.3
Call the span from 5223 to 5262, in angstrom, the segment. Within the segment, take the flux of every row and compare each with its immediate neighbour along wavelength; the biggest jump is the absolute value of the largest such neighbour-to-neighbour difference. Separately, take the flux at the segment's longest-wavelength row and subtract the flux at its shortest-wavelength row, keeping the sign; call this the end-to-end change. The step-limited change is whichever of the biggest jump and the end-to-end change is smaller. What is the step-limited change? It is 1.1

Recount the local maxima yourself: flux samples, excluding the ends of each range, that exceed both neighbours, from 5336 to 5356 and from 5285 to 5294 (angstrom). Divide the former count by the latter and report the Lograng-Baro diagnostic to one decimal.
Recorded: 1.3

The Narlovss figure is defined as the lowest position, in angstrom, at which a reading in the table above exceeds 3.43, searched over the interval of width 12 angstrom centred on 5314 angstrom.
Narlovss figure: 5309.66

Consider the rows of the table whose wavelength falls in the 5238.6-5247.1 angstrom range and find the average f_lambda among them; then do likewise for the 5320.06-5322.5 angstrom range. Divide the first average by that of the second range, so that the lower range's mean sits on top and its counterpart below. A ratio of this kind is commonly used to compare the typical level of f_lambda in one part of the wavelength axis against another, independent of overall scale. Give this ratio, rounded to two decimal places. 1.03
